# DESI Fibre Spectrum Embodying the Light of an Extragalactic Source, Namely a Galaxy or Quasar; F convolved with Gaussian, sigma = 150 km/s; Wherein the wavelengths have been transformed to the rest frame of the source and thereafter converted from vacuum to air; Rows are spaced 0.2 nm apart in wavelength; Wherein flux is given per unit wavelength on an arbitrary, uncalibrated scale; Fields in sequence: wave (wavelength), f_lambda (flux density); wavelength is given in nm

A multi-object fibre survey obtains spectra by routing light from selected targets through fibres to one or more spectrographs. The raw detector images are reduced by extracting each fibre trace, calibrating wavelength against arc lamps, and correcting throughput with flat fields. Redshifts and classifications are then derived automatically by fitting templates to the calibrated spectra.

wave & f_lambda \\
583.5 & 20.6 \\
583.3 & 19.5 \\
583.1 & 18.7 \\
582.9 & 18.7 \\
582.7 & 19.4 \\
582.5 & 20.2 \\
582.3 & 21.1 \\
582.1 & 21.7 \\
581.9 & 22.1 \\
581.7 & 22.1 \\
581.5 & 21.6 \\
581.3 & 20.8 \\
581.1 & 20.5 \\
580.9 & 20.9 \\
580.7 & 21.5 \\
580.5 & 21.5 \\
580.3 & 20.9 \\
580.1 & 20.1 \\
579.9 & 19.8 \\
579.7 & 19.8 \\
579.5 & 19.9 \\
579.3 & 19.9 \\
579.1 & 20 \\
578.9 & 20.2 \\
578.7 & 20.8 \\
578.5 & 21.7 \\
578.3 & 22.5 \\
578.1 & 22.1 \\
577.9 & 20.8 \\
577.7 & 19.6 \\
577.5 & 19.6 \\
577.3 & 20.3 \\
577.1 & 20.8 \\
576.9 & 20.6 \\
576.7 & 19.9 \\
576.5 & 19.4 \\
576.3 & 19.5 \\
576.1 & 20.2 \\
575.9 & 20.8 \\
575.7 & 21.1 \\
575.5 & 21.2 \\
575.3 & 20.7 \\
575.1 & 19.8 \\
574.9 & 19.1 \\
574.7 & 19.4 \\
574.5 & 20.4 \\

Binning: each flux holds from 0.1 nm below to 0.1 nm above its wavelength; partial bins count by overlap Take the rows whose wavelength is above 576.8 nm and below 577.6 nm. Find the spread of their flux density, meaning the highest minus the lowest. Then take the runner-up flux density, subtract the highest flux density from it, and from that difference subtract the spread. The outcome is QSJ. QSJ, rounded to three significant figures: -1.40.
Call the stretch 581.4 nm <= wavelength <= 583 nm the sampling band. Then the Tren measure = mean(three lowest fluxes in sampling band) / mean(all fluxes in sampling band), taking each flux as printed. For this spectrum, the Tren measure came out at 0.931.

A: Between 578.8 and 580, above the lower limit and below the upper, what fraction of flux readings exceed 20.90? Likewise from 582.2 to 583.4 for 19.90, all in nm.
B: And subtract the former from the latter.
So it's 0.33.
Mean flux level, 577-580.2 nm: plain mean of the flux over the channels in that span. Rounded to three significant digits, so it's 20.5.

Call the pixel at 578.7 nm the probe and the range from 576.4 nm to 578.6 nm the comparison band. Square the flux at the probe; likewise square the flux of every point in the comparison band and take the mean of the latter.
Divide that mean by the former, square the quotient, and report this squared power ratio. 0.98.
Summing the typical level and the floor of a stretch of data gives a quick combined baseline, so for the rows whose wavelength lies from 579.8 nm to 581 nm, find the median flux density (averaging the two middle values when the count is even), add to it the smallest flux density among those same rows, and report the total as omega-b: 40.7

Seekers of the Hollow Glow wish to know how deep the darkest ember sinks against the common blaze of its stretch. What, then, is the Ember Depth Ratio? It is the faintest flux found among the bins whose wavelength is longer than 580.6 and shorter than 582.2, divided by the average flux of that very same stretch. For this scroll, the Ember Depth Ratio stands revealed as 0.958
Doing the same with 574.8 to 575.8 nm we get 0.937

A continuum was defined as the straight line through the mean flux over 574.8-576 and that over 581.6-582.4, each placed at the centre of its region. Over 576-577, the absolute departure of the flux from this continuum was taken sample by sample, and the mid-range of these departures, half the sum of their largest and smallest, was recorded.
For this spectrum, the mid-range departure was 0.71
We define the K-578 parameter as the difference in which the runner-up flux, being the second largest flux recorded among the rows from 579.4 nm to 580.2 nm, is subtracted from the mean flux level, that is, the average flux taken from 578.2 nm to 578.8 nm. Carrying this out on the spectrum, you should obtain 1.8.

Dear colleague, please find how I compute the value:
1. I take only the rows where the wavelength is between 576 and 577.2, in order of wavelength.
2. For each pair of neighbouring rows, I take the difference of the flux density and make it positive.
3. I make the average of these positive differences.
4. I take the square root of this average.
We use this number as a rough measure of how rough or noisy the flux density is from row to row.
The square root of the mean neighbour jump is 0.66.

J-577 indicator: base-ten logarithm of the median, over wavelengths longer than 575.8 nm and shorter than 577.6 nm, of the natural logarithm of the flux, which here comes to 0.478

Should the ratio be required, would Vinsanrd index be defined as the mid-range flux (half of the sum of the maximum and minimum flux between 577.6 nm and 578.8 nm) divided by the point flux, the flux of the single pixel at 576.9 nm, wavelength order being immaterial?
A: 1.02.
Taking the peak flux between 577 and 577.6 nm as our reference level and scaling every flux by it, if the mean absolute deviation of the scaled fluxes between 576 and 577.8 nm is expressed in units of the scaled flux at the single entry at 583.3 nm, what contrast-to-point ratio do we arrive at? 0.0222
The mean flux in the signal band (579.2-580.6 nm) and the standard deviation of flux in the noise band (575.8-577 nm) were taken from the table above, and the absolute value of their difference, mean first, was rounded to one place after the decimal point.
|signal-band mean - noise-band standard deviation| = 19.7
